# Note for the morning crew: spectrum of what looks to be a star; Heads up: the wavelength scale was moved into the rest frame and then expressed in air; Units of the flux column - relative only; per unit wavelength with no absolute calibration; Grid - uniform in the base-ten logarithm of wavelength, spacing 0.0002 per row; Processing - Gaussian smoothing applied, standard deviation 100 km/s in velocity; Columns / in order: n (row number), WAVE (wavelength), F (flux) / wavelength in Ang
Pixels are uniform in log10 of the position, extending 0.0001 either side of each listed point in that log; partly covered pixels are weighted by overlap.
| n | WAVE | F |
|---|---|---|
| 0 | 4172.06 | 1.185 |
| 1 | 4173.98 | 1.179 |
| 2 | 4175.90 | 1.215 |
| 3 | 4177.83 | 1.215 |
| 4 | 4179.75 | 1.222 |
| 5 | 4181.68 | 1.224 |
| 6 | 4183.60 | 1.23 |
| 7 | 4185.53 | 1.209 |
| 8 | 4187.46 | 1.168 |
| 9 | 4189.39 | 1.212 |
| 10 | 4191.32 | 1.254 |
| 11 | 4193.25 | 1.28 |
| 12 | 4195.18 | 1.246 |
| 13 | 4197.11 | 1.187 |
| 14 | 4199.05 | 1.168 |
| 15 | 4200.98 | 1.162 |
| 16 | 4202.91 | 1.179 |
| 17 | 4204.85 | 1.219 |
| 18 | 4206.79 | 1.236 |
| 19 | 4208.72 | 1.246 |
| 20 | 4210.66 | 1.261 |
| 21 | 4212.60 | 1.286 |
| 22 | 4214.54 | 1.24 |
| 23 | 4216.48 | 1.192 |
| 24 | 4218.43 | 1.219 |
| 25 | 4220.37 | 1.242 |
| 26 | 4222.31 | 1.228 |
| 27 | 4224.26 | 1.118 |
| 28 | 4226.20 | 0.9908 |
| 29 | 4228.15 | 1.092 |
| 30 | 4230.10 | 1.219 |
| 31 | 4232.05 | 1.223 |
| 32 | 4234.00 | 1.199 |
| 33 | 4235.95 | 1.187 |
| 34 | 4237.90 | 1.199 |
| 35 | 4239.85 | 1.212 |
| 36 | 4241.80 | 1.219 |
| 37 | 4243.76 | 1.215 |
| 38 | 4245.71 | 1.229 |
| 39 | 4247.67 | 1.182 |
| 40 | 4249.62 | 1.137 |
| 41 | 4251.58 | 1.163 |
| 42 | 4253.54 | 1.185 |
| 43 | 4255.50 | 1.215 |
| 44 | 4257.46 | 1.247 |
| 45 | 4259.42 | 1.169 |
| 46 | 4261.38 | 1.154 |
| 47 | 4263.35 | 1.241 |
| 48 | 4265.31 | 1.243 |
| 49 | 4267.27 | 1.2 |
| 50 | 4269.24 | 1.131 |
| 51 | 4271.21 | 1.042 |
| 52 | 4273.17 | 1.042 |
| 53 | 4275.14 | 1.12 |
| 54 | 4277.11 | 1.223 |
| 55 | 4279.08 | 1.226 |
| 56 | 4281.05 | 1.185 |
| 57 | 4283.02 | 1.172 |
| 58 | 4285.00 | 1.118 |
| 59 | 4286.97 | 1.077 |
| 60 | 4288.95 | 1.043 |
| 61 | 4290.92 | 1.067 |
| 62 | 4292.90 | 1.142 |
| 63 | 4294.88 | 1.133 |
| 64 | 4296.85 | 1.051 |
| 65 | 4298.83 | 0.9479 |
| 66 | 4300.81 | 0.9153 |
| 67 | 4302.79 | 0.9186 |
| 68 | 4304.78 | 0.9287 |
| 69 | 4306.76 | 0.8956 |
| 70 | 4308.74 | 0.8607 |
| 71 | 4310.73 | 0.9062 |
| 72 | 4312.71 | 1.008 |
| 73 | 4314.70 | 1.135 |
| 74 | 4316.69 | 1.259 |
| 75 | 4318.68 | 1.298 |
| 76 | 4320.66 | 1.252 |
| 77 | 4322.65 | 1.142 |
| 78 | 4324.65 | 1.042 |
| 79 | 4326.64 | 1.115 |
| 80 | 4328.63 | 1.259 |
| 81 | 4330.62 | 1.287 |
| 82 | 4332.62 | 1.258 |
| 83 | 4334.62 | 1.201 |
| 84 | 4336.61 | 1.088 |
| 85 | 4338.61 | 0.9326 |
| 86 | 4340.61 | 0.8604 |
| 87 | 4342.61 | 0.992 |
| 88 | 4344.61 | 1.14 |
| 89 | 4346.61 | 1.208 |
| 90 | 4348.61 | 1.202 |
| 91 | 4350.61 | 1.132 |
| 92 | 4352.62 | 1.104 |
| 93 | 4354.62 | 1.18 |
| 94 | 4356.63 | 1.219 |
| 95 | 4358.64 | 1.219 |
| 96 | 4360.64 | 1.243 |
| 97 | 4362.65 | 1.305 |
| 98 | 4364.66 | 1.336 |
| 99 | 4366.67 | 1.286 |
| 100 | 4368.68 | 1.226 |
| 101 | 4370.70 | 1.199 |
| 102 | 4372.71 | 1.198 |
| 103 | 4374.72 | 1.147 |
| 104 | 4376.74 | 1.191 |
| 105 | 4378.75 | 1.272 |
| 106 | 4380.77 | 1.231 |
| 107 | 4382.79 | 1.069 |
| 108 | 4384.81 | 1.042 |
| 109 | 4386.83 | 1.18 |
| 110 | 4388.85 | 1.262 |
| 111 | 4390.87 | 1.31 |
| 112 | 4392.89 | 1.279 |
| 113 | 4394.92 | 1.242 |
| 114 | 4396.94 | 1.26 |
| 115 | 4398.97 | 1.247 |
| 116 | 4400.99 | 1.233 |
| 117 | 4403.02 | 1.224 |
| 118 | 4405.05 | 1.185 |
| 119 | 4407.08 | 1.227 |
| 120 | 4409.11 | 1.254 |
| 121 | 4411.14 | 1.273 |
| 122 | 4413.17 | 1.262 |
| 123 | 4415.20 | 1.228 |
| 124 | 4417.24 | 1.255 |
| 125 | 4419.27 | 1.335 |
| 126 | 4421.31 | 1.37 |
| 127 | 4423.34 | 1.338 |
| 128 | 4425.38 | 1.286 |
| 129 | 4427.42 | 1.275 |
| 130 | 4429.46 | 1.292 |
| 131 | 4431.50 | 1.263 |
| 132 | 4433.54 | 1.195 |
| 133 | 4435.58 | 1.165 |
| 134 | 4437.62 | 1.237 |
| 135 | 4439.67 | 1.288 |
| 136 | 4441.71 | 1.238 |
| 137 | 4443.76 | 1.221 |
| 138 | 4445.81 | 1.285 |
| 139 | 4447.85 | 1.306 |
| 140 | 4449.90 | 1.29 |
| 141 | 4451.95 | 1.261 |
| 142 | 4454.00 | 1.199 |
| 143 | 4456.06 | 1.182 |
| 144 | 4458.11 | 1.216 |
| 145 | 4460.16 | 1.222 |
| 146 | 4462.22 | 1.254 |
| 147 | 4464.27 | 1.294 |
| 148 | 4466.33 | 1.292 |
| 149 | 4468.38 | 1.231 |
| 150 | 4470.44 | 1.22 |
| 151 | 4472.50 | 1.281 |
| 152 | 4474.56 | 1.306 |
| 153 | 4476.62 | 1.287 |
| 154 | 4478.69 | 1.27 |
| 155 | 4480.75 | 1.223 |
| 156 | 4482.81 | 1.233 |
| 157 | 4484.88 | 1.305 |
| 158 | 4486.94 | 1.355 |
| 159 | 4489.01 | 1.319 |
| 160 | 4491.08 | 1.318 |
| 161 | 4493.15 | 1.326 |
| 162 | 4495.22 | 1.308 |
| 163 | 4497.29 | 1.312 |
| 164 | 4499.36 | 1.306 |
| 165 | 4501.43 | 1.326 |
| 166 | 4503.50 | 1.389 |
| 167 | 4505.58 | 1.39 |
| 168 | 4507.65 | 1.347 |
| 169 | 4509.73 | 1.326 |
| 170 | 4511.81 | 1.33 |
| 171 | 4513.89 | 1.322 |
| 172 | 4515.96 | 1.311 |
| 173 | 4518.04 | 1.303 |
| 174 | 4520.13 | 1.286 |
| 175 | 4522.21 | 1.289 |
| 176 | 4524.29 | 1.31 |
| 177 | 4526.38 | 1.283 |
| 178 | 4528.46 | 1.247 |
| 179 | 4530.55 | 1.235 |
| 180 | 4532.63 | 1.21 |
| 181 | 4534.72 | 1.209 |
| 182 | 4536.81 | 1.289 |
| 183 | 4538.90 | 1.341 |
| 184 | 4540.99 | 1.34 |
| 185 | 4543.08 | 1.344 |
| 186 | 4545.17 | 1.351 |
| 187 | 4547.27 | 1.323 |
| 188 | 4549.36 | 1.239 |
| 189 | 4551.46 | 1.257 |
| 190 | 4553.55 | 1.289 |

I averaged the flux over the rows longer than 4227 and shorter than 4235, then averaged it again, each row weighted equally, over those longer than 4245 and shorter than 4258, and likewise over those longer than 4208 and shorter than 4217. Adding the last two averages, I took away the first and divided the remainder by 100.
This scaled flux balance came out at 0.0126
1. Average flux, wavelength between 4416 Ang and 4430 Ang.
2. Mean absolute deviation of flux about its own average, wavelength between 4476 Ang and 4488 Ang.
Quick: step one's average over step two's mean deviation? 35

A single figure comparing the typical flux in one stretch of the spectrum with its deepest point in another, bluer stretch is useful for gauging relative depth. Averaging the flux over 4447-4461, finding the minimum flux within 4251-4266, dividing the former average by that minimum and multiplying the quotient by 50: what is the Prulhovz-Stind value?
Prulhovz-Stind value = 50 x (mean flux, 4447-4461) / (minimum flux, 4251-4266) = 53.7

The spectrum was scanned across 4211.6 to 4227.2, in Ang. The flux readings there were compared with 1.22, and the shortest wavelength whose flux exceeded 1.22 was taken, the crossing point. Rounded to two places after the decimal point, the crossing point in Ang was 4212.60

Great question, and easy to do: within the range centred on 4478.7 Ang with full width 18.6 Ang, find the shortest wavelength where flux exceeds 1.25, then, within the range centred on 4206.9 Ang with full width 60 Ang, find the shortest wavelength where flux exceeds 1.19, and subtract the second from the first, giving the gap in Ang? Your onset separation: 294.7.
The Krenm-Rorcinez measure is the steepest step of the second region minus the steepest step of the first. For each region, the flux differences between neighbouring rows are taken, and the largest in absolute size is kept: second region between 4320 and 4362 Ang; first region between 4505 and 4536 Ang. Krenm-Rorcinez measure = 0.11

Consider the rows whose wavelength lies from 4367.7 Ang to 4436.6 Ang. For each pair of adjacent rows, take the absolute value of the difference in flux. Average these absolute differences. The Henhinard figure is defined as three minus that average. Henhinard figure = 2.96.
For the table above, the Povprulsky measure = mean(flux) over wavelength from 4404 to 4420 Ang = 1.25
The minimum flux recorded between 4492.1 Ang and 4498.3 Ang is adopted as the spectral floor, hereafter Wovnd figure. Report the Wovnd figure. 1.308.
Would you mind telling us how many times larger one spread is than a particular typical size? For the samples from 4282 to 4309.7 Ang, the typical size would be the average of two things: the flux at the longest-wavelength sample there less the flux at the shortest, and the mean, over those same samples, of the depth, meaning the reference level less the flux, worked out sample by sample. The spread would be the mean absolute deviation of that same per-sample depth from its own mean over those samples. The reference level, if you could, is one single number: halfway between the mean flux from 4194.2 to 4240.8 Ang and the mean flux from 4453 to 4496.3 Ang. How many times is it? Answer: -1.9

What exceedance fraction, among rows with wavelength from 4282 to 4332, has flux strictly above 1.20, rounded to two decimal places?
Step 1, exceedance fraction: 0.20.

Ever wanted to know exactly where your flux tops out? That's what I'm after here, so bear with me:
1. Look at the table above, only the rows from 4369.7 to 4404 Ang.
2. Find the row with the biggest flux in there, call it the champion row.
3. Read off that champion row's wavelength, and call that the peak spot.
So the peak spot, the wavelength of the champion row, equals 4390.87 Ang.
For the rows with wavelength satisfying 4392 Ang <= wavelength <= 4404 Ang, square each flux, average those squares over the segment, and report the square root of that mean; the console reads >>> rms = 1.25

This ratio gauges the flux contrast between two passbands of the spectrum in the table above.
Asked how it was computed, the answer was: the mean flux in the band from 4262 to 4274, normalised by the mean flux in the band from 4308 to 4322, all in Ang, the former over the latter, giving 1.04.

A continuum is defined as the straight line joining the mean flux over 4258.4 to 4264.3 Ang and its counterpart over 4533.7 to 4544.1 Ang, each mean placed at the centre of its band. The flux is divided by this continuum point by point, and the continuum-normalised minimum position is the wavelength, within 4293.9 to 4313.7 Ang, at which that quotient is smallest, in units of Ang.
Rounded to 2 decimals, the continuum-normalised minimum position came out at 4308.74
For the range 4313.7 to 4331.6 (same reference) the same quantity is 4324.65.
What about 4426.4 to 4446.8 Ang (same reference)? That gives 4435.58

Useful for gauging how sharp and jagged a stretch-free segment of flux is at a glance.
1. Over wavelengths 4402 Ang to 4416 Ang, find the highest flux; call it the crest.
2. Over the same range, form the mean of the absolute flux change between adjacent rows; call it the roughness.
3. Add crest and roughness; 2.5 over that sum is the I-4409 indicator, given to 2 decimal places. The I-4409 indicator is 1.92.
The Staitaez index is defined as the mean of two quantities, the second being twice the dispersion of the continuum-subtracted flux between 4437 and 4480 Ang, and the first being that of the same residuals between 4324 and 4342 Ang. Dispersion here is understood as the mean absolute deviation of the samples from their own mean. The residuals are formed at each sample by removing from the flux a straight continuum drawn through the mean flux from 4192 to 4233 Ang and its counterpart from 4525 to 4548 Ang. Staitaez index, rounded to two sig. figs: 0.092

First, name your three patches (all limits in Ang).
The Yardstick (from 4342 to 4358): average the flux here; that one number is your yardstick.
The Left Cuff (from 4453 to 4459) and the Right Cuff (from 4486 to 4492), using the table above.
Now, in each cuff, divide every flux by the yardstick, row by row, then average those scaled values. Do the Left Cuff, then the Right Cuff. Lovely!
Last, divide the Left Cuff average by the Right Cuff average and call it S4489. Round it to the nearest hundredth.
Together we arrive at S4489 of 0.90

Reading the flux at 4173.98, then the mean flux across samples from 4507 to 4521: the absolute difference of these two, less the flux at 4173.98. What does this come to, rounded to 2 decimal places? -1.04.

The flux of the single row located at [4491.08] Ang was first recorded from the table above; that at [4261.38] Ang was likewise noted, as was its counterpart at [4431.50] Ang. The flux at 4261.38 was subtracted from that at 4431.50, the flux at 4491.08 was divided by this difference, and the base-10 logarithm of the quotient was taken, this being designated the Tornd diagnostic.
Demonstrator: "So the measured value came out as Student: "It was 1.1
